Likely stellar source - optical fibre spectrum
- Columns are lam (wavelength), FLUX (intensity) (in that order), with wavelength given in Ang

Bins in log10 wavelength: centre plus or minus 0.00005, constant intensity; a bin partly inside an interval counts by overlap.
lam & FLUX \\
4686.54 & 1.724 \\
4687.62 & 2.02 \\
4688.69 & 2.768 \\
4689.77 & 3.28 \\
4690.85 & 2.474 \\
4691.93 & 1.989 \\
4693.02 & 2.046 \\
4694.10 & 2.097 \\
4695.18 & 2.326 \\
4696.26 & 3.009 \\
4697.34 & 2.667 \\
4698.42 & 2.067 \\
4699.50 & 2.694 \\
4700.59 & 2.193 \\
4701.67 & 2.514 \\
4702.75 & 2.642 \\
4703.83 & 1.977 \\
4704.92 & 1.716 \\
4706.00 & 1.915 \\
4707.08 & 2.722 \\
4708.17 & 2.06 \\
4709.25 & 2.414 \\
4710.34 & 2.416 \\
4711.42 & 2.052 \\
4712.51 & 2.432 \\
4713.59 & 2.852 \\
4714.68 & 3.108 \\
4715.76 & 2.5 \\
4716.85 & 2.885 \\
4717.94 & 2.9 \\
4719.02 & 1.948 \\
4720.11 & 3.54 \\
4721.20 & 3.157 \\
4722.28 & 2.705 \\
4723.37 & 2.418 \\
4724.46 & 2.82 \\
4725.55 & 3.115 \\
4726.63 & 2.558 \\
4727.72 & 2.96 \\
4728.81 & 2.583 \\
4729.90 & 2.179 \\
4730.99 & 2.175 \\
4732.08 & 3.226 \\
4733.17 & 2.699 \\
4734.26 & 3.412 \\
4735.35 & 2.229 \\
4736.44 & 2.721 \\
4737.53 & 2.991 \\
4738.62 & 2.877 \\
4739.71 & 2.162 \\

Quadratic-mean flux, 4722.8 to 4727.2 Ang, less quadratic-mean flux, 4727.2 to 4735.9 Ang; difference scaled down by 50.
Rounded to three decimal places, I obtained 0.000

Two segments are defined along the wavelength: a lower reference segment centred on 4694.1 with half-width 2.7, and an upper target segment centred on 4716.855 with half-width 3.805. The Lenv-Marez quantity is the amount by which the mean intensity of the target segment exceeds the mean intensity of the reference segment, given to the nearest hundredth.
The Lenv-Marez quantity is 0.53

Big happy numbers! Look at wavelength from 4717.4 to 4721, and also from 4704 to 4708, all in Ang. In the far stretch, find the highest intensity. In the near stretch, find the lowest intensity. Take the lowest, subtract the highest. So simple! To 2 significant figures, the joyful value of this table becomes -1.8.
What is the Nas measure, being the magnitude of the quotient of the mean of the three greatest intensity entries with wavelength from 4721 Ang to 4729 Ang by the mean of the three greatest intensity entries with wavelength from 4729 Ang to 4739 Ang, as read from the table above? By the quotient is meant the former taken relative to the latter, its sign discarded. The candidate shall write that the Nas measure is 0.96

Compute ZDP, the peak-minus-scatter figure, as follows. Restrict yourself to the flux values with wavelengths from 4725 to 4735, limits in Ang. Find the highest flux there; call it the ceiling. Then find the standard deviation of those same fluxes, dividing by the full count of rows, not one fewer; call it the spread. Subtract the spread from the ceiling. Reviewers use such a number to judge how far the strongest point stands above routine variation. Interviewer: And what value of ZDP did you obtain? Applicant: 3.0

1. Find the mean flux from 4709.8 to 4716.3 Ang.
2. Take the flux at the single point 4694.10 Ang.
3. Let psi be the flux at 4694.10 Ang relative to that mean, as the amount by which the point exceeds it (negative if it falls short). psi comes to -0.5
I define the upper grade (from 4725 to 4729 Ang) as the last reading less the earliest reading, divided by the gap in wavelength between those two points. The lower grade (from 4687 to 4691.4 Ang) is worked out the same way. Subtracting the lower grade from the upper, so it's -0.3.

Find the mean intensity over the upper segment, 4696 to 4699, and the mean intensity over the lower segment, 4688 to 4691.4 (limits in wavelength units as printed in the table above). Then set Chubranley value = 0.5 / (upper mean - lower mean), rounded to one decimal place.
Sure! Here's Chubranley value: -1.9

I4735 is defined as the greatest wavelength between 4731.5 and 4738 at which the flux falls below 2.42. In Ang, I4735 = 4735.35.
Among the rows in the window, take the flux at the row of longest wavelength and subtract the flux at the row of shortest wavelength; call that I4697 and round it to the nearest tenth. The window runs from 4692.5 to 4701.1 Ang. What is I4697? 0.1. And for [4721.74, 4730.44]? -0.5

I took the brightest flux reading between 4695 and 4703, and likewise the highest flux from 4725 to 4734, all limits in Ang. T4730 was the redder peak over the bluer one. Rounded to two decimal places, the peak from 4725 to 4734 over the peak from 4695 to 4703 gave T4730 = 1.07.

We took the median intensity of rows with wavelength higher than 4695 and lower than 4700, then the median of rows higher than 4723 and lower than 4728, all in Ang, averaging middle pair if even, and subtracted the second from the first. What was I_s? -0.15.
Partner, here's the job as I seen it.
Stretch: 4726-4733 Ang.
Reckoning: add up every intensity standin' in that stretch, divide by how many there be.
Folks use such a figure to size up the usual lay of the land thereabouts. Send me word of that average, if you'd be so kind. 2.6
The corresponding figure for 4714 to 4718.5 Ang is 2.8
